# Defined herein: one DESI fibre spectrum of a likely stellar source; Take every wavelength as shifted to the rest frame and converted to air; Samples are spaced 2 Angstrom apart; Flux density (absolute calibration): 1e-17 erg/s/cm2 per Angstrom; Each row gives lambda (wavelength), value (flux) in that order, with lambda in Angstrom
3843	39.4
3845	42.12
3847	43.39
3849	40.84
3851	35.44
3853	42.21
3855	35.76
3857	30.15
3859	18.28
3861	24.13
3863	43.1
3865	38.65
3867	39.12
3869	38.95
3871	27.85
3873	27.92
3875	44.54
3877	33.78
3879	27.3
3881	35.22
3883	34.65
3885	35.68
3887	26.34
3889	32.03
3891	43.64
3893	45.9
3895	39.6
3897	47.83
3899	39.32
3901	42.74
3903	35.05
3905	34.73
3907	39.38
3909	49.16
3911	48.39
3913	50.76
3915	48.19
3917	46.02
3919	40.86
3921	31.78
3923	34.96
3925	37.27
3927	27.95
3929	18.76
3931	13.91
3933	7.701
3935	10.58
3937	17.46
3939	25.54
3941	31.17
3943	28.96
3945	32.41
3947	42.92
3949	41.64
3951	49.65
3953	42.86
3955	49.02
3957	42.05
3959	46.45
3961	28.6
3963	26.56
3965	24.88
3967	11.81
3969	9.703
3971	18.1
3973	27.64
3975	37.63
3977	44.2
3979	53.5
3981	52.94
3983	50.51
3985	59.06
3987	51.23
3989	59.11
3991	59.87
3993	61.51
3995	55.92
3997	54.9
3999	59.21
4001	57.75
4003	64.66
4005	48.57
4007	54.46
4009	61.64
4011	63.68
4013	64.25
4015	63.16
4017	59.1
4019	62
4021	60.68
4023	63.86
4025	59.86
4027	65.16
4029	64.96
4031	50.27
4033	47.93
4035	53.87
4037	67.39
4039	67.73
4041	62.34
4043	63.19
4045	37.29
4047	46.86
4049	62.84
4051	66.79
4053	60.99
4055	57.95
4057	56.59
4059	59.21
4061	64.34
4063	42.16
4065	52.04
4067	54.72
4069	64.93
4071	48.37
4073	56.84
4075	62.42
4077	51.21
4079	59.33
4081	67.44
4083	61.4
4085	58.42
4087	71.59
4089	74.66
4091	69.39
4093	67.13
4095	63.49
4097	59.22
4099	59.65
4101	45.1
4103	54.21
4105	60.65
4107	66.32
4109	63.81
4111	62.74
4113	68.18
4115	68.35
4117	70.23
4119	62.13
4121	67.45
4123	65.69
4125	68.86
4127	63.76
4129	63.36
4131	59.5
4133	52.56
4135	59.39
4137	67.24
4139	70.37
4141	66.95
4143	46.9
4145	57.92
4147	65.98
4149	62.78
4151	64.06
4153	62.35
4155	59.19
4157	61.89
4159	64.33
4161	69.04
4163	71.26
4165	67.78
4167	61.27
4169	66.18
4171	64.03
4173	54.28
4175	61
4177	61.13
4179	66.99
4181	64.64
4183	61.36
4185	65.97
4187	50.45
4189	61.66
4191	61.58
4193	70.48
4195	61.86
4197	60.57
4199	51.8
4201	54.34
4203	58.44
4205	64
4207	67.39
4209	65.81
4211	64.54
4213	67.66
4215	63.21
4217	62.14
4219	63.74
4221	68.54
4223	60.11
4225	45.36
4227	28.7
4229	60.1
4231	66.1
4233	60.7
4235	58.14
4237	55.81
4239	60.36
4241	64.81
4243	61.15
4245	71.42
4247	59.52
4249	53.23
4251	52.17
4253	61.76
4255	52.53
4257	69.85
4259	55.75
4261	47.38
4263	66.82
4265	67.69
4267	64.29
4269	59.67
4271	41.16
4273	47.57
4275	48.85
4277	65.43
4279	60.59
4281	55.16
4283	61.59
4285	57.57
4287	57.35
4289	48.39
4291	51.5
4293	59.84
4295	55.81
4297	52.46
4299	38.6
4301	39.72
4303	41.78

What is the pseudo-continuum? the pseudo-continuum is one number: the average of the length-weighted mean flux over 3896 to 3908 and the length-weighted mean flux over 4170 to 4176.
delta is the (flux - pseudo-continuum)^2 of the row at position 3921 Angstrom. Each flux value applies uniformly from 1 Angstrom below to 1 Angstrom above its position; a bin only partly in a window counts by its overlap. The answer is 325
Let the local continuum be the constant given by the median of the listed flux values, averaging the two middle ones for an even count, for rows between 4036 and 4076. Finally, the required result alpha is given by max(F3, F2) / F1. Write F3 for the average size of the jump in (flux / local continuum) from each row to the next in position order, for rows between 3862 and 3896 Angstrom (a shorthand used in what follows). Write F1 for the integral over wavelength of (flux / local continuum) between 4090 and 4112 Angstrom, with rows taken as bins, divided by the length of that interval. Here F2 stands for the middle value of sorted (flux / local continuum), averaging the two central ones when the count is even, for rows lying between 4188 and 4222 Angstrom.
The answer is 1.04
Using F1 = 1.02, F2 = 1.052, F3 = 0.099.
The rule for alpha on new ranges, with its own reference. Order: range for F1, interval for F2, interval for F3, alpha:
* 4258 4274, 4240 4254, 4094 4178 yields 1.09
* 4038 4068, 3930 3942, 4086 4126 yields 0.28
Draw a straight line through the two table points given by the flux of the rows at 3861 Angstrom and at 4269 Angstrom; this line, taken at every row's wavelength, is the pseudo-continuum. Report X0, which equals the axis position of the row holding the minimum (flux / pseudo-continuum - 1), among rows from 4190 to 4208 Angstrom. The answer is 4199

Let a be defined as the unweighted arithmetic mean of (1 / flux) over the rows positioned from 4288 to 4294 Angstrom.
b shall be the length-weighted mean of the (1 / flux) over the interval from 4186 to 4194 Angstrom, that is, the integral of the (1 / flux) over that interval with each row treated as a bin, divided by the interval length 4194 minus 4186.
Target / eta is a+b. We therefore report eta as 0.036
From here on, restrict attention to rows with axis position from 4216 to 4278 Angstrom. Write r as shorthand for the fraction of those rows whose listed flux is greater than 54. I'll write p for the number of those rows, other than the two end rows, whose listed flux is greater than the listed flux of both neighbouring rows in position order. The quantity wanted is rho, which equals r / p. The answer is 0.1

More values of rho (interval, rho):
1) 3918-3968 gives 0.0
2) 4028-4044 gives 0.6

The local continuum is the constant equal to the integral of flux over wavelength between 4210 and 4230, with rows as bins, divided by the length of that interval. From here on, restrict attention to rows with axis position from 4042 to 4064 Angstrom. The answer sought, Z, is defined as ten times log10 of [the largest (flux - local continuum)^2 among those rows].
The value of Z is 26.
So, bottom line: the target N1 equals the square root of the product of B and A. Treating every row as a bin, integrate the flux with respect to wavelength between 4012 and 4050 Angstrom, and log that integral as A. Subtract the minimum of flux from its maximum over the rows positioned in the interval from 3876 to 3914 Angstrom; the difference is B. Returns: 234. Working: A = 2245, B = 24.4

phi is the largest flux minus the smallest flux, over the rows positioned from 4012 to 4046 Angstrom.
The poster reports 30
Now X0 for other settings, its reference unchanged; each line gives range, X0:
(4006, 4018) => 4007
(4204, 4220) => 4217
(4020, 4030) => 4025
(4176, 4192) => 4187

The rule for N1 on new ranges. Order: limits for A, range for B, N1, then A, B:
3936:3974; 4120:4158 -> 167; 1195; 23.5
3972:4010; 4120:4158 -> 218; 2029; 23.5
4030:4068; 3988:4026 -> 186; 2149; 16.1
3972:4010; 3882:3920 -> 223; 2029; 24.4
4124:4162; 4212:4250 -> 318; 2373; 42.7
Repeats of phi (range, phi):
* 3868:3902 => 21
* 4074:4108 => 30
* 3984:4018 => 16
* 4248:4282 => 29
